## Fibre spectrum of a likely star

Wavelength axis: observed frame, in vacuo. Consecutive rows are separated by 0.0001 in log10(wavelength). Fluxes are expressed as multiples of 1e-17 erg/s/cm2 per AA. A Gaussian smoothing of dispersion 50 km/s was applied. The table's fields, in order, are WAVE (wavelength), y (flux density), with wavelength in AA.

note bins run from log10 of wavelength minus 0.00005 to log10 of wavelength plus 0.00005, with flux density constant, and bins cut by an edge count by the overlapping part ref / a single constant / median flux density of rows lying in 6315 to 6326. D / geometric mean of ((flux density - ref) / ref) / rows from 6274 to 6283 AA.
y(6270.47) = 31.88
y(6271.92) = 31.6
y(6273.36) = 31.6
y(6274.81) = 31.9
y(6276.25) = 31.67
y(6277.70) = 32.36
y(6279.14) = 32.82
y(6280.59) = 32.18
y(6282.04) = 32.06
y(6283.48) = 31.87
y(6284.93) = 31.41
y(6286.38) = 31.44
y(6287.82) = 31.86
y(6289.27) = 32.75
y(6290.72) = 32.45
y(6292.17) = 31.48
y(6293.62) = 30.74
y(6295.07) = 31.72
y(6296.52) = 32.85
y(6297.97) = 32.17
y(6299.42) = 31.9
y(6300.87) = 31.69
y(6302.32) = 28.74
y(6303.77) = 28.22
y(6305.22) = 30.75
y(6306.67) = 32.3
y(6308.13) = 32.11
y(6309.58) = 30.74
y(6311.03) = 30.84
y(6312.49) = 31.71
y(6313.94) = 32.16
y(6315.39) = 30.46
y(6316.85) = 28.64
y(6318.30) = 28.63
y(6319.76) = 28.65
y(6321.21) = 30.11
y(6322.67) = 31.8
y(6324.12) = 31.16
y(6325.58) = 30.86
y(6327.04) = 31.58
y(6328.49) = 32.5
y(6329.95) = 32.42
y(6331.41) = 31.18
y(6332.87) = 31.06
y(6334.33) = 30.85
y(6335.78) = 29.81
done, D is 0.061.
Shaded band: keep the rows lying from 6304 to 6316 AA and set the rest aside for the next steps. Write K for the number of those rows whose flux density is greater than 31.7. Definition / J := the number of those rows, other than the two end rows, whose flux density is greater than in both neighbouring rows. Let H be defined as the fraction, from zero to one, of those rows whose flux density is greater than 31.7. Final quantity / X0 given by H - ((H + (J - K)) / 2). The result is 1.25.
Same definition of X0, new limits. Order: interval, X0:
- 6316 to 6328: 0.06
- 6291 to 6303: 1.75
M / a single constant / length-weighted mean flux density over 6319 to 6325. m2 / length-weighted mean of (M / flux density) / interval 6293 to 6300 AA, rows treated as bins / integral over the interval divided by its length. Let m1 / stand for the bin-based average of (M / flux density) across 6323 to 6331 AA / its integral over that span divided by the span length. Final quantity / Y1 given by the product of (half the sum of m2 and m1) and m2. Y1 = 0.91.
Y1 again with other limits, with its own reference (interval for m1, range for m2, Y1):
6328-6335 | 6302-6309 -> 0.98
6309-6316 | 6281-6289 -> 0.93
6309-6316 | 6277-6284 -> 0.91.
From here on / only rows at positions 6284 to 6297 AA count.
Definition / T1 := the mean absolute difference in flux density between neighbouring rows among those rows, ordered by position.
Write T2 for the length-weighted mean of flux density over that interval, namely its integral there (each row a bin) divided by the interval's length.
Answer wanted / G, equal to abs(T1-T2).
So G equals 31.1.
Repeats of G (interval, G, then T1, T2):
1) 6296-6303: 30.4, 1.0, 31.5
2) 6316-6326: 29.3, 0.7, 29.9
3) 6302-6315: 30.0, 0.9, 30.9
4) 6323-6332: 31.0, 0.7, 31.6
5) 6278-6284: 32.0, 0.3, 32.3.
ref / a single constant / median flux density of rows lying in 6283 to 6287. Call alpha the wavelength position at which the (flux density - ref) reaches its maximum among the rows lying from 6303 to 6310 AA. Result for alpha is 6306.67 AA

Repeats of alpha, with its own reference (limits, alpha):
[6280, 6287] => 6280.59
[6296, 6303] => 6296.52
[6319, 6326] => 6322.67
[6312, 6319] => 6313.94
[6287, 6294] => 6289.27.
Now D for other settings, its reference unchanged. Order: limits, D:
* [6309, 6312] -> 0.017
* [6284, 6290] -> 0.049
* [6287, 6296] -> 0.045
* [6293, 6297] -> 0.039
